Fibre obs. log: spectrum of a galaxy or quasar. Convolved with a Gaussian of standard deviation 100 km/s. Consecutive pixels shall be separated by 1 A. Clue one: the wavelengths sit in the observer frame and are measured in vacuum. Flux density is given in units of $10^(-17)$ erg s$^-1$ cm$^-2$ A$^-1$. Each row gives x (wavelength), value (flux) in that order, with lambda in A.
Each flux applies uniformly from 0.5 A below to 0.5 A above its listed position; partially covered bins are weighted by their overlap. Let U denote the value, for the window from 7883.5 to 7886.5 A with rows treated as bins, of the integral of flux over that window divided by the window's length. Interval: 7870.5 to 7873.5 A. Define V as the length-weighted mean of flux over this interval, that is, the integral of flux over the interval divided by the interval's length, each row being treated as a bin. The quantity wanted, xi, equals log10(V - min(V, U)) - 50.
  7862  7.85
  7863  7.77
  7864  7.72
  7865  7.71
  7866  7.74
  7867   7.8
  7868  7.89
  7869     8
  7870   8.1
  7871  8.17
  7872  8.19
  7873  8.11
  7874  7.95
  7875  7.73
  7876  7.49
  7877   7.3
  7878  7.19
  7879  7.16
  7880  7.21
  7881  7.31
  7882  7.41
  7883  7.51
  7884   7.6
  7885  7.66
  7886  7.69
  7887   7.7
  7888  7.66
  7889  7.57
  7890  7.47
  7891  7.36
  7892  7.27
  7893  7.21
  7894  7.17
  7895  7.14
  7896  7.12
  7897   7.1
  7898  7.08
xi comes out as -50.3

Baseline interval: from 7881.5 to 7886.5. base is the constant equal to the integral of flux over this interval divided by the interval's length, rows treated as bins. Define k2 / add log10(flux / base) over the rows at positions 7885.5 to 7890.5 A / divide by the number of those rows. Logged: 0.002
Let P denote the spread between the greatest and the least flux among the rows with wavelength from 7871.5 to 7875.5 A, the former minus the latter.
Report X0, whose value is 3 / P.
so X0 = 6.5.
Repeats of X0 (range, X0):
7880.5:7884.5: 10.3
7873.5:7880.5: 3.8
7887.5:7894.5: 6.1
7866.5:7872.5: 7.7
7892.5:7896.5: 33.3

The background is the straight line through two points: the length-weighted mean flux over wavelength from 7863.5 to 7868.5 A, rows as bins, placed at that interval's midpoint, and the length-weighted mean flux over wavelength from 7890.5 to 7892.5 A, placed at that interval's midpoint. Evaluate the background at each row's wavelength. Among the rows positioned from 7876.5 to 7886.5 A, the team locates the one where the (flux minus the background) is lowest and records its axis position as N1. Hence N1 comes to 7879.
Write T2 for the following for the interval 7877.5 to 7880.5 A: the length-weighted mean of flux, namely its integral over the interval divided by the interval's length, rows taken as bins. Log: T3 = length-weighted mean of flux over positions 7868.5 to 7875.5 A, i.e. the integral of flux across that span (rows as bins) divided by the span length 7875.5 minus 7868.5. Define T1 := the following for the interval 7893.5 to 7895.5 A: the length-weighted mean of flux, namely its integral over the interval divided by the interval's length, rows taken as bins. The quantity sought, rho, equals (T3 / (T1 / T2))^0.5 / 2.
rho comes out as 1.42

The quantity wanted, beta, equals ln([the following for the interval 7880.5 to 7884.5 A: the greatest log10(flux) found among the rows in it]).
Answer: -0.127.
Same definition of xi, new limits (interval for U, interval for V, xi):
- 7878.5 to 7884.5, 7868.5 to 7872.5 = -50.1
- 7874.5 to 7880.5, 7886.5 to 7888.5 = -50.5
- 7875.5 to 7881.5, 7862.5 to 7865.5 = -50.3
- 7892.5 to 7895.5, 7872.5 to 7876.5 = -50.2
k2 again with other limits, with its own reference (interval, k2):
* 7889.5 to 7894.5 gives -0.016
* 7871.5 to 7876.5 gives 0.018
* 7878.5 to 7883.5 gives -0.015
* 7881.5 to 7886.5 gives 0.000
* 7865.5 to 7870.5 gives 0.019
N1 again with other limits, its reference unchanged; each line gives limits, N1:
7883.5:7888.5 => 7884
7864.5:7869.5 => 7865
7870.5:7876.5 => 7876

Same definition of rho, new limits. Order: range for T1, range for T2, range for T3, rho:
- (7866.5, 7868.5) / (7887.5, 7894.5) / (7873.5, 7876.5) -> 1.35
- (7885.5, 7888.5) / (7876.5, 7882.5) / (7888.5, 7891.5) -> 1.33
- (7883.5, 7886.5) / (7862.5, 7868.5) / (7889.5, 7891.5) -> 1.37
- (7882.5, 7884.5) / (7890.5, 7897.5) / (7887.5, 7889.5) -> 1.35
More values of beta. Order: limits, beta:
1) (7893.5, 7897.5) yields -0.156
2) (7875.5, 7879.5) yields -0.134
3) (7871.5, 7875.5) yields -0.091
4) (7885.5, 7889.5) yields -0.120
